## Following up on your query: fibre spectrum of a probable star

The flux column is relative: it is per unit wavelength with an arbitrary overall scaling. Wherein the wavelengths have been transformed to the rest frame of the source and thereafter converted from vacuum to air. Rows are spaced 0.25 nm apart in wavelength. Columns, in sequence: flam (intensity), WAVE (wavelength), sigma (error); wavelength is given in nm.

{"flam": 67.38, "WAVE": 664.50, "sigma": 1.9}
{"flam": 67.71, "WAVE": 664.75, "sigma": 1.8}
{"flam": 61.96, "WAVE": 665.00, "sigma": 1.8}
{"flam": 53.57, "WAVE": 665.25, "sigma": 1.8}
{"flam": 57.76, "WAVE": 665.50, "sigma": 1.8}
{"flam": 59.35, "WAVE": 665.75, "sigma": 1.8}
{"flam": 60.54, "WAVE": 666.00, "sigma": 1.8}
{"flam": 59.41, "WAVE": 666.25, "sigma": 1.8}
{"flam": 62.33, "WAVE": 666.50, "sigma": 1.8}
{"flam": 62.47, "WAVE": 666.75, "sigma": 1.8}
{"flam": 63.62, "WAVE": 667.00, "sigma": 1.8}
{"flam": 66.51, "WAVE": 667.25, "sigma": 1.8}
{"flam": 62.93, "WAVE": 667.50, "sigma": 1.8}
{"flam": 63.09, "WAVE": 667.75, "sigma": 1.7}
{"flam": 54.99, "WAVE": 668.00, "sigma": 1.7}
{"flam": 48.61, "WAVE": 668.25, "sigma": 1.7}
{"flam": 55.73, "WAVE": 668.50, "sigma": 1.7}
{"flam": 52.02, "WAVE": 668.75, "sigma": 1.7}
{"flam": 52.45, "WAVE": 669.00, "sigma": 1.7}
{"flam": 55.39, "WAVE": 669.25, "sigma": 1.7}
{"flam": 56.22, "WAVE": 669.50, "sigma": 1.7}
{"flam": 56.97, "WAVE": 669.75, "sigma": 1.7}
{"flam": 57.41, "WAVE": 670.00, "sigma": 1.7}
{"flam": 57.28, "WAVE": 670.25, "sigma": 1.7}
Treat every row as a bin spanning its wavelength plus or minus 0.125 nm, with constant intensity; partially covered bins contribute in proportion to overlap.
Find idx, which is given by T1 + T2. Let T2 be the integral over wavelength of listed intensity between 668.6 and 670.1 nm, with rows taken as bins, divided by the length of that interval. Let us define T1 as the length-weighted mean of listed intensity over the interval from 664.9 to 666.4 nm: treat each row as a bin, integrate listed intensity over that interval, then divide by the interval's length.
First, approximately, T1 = 59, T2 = 55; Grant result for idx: 113.8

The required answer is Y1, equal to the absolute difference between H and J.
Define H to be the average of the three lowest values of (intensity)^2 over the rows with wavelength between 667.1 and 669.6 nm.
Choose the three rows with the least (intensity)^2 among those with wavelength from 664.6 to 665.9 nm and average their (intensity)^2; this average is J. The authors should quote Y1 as 636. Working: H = 2607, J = 3243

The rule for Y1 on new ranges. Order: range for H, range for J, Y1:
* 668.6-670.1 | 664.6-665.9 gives 401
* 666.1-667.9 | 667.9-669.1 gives 1166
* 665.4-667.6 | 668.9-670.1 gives 469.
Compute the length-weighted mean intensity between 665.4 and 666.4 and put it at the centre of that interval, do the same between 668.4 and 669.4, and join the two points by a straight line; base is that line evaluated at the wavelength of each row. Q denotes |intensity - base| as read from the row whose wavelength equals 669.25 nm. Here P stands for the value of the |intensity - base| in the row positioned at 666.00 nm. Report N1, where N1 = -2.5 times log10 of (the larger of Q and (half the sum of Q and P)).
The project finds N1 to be -0.8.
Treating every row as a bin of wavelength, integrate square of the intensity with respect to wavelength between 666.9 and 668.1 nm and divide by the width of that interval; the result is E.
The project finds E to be 3902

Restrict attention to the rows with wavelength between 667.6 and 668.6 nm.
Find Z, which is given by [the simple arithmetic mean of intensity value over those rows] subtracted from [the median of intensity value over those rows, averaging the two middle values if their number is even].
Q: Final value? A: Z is -0.2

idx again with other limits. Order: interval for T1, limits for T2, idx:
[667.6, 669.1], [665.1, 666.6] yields 113.5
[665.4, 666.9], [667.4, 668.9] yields 116.5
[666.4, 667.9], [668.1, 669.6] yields 116.8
